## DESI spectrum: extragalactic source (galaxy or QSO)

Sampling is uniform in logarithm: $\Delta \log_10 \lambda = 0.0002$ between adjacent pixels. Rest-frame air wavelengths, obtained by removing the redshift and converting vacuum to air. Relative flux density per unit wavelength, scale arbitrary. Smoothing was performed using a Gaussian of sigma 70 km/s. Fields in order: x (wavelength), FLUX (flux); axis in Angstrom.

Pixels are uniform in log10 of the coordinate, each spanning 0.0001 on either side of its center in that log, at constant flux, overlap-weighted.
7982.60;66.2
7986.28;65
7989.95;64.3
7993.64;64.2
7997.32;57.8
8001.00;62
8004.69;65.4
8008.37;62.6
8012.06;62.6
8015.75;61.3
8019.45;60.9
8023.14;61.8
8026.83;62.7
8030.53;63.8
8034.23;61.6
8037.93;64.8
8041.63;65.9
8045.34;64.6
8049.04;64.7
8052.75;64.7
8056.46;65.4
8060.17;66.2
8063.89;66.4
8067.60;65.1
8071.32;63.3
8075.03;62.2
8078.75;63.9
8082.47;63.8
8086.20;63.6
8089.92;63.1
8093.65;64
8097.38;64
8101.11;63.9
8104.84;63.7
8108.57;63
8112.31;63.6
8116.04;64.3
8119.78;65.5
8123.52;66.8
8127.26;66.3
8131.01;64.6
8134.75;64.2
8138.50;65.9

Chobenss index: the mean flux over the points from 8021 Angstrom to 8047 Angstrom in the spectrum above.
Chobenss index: 63.6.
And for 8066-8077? 63.5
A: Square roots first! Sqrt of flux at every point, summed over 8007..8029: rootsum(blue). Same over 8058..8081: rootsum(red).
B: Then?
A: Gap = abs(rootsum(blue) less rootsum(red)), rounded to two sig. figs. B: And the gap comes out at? 0.95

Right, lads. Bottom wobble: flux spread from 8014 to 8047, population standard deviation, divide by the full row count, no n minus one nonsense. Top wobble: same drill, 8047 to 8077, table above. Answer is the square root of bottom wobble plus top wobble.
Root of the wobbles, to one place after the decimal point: 1.7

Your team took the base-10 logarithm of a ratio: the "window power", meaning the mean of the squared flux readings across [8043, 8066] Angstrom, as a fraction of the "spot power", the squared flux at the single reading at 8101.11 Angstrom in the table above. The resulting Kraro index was 0.019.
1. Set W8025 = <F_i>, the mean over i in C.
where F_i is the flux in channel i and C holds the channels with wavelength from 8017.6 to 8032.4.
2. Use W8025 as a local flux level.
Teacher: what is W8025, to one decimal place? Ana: 62.3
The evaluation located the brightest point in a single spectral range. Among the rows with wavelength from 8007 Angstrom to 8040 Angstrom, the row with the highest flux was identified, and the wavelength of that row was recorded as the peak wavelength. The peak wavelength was 8037.93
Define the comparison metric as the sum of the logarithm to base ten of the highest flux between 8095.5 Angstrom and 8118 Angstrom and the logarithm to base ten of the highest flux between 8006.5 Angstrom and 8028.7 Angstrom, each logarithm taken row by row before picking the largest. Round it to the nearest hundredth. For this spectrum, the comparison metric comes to 3.61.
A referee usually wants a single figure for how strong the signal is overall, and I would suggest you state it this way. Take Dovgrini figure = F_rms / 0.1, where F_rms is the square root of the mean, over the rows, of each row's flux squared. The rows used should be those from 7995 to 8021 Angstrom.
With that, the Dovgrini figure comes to 618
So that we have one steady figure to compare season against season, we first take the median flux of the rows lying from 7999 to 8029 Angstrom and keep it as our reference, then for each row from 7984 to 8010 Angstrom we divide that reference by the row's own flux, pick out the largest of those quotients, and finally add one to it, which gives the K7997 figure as 2.08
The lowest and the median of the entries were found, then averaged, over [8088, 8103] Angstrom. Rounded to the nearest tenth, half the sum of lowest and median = 63.5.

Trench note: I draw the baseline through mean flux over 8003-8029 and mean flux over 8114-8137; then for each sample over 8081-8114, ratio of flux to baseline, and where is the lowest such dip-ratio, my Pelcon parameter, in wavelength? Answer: 8108.57 Angstrom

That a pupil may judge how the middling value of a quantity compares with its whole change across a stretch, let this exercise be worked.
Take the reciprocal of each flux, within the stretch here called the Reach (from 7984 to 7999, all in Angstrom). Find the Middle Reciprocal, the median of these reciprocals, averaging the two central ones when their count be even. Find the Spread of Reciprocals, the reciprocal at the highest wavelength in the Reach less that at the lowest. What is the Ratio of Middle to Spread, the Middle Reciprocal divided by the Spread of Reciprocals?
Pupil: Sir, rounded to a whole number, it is 8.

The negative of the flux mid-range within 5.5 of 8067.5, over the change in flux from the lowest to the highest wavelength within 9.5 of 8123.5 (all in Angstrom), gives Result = -216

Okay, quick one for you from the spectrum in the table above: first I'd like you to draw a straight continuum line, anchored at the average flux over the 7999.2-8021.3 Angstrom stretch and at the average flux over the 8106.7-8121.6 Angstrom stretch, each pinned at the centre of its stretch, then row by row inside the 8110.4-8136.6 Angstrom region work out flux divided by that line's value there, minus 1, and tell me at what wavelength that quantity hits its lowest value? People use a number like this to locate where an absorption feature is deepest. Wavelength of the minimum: 8112.31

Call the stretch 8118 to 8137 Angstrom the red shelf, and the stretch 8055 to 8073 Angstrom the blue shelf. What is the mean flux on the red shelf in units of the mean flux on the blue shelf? 1.00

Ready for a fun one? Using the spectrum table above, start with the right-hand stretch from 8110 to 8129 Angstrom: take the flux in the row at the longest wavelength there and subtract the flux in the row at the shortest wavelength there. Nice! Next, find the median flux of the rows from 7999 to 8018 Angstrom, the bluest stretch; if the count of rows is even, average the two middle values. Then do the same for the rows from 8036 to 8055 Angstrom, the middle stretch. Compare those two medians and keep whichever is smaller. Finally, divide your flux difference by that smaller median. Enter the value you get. 0.043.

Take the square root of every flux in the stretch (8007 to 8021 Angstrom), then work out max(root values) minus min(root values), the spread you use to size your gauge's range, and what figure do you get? 0.11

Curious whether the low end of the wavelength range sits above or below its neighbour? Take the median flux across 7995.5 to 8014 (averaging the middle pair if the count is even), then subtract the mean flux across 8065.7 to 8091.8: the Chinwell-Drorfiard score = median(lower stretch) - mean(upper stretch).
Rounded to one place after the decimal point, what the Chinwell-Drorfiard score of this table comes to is -1.0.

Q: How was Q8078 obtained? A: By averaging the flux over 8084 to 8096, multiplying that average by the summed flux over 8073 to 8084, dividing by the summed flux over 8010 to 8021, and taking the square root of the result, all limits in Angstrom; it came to 8.08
